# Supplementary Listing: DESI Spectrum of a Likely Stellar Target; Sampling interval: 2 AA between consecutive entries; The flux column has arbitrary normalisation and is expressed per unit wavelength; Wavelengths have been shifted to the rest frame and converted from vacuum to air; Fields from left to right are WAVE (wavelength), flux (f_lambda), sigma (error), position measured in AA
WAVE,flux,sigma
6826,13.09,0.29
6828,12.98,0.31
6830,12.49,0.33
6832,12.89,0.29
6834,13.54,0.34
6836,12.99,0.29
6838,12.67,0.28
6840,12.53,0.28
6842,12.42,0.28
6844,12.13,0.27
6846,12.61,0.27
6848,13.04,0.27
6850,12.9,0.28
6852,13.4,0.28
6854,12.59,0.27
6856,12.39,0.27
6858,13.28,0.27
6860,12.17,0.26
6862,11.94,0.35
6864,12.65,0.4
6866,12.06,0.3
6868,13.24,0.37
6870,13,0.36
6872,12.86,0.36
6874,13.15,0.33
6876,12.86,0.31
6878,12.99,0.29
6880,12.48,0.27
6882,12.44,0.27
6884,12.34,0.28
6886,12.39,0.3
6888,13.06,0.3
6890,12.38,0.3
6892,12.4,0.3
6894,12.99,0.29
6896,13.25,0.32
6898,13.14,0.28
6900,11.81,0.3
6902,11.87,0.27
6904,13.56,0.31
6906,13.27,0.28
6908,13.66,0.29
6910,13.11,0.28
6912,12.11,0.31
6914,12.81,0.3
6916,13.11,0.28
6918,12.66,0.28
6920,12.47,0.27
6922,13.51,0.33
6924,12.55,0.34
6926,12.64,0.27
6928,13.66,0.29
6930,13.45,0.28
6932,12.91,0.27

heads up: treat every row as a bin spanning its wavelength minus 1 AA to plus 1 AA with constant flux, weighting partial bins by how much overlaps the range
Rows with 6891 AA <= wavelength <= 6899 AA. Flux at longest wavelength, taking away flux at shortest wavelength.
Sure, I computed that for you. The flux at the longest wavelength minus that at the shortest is 0.74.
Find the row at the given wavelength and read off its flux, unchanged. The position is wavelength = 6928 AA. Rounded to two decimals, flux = 13.66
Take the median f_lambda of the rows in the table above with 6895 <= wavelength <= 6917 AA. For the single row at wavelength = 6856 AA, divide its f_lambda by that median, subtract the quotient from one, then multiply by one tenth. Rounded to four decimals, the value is 0.0055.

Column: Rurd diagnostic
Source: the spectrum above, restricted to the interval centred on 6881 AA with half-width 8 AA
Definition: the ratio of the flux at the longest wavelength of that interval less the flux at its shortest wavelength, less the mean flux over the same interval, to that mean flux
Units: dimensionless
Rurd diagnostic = -1.01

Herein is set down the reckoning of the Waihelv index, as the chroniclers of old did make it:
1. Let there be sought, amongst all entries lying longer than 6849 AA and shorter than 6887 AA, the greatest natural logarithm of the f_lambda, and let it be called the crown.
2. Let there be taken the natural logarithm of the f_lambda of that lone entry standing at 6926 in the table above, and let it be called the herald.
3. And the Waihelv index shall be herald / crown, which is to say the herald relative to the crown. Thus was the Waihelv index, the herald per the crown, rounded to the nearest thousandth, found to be 0.978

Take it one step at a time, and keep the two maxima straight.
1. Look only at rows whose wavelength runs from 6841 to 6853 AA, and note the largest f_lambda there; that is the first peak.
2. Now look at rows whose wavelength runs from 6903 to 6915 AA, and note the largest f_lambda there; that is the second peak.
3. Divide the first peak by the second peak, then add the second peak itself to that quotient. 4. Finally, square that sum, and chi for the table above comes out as 214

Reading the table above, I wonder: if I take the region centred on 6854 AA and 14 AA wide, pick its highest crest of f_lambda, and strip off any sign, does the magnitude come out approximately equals 13.4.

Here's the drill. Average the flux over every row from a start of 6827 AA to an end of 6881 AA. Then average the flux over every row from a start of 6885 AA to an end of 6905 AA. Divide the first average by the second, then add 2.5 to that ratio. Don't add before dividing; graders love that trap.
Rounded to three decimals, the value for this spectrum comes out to 3.505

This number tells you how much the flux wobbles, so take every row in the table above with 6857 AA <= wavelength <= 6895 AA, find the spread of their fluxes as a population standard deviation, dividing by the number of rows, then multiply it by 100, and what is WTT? 40.1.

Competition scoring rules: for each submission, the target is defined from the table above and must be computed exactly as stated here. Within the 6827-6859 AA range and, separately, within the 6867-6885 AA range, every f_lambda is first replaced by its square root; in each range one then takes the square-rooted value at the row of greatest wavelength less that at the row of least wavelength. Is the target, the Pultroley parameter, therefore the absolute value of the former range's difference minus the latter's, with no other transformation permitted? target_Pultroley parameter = 0.17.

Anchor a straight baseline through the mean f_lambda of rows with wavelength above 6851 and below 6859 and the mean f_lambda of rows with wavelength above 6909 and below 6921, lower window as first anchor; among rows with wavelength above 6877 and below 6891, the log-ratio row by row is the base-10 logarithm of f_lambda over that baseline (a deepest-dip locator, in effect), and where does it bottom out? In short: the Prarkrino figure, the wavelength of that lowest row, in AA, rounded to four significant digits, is 6884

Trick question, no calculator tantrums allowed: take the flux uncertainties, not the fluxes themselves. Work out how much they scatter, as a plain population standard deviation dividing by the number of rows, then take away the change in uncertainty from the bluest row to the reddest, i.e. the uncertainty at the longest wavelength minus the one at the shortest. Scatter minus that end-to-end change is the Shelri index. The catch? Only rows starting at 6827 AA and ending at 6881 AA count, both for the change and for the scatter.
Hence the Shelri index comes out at 0.078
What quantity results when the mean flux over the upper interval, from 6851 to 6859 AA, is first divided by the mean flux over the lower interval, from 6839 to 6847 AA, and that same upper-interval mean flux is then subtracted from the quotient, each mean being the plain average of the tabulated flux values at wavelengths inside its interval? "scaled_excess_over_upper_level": -11.9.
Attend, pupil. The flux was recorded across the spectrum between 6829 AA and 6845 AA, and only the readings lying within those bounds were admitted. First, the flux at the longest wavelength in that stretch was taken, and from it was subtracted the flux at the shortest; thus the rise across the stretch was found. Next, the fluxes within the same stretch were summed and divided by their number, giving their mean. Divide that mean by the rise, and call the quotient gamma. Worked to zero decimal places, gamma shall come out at -35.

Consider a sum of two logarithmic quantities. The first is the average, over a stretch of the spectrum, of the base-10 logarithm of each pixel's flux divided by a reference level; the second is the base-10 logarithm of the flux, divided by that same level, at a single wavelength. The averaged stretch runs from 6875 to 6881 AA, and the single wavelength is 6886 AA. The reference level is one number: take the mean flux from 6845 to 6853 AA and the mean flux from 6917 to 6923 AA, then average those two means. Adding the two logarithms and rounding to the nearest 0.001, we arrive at -0.024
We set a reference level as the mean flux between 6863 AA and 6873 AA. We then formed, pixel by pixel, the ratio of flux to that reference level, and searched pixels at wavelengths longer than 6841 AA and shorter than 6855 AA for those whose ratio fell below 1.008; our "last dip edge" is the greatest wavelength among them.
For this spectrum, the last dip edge 6854 AA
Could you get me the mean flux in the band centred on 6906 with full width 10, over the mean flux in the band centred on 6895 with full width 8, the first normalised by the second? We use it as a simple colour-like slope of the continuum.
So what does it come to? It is 1.01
